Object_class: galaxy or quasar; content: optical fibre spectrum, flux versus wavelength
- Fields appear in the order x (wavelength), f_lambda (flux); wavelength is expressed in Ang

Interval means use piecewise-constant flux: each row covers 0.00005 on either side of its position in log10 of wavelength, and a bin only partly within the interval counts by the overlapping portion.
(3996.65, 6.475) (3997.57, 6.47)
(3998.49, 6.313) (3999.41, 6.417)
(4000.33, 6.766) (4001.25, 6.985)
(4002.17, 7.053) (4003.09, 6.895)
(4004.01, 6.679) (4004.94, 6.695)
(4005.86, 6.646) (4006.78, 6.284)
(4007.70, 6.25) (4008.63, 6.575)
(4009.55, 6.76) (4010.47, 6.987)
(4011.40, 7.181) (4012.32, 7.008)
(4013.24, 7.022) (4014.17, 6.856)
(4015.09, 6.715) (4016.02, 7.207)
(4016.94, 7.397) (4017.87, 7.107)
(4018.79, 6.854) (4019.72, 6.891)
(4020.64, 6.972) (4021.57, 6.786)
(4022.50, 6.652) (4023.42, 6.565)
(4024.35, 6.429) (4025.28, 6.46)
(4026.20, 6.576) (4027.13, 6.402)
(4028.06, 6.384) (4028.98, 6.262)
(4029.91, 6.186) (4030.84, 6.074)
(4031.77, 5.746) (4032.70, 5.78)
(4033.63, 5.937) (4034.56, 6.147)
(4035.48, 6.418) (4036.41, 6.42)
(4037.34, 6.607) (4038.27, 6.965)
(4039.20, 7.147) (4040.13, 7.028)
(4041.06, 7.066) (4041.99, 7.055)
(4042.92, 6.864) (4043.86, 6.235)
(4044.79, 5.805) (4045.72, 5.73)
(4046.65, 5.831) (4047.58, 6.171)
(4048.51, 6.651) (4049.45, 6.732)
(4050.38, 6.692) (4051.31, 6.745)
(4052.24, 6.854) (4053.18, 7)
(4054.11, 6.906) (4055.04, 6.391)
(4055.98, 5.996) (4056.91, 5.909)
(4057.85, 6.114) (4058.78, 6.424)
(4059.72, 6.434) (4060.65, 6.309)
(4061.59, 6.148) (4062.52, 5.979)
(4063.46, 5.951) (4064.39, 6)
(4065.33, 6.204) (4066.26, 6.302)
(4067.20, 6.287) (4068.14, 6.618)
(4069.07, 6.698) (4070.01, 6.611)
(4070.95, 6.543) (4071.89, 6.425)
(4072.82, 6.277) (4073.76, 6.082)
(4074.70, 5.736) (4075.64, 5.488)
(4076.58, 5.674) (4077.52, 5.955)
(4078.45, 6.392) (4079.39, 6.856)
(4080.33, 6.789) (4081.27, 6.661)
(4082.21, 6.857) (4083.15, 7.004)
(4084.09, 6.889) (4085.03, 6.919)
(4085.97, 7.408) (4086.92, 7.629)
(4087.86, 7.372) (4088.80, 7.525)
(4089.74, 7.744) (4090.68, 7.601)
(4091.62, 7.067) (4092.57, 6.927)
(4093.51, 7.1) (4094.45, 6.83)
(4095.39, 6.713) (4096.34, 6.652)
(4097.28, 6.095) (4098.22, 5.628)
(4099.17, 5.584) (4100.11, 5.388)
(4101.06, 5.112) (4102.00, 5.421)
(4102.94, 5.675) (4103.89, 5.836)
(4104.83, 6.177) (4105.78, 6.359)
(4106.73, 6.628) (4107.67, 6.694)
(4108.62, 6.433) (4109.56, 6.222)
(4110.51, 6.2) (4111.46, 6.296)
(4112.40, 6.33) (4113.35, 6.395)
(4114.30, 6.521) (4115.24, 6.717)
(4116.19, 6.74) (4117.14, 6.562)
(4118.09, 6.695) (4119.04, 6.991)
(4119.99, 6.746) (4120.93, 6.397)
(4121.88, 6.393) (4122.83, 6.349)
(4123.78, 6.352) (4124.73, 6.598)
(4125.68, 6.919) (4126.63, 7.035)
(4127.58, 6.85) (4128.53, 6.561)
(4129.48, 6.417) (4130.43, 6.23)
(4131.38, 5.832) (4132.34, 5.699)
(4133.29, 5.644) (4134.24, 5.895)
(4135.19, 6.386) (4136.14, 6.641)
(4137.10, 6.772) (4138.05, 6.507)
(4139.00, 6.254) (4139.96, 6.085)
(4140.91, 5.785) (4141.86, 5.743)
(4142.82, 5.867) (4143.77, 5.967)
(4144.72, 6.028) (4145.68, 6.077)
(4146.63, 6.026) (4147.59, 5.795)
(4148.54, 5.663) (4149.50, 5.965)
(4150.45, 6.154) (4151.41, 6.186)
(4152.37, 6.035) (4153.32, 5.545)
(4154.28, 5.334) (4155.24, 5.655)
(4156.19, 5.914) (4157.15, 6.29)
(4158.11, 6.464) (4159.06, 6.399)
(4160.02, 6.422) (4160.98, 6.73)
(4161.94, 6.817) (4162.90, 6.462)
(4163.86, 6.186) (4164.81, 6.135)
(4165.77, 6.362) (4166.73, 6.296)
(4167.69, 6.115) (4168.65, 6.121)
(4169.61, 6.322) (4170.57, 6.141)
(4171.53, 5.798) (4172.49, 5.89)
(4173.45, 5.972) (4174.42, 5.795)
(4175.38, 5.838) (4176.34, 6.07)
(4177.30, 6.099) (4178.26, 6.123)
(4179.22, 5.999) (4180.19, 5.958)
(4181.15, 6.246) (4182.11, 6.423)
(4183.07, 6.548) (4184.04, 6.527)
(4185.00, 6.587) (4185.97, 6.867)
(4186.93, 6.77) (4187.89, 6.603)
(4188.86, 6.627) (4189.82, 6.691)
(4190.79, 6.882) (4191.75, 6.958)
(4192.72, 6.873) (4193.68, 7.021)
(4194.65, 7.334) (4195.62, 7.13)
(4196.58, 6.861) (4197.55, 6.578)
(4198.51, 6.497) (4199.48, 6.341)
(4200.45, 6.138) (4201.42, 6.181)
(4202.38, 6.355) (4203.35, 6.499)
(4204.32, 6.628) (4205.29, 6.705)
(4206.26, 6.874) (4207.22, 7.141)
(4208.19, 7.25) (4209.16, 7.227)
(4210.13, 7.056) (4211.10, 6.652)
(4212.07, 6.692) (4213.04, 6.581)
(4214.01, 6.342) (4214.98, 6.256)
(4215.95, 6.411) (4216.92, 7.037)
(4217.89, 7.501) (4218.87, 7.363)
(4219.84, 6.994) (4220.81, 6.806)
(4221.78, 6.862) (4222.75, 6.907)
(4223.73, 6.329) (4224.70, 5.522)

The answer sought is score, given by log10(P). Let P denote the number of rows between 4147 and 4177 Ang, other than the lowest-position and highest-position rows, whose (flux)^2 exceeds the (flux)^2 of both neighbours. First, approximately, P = 6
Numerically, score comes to 0.8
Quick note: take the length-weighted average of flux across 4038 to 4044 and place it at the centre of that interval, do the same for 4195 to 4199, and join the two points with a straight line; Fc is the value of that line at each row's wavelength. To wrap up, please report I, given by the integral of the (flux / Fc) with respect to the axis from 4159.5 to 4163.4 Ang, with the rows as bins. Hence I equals 3.77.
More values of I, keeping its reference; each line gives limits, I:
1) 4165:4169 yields 3.65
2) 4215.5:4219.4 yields 4.08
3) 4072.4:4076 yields 3.07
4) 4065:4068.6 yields 3.31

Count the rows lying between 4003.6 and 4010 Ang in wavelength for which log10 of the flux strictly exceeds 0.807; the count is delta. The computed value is 5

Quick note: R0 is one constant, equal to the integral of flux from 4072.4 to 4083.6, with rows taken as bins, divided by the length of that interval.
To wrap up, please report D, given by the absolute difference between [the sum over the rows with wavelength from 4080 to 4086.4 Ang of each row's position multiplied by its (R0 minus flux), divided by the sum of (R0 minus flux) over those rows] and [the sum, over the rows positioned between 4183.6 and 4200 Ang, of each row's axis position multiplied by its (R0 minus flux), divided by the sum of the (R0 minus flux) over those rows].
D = 108.3 Ang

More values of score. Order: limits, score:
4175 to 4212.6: 0.8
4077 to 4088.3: 0.5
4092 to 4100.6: 0.0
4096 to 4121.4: 0.5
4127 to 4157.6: 0.5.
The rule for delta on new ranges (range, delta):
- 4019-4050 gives 19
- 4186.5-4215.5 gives 24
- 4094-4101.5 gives 3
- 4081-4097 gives 17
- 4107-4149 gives 18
